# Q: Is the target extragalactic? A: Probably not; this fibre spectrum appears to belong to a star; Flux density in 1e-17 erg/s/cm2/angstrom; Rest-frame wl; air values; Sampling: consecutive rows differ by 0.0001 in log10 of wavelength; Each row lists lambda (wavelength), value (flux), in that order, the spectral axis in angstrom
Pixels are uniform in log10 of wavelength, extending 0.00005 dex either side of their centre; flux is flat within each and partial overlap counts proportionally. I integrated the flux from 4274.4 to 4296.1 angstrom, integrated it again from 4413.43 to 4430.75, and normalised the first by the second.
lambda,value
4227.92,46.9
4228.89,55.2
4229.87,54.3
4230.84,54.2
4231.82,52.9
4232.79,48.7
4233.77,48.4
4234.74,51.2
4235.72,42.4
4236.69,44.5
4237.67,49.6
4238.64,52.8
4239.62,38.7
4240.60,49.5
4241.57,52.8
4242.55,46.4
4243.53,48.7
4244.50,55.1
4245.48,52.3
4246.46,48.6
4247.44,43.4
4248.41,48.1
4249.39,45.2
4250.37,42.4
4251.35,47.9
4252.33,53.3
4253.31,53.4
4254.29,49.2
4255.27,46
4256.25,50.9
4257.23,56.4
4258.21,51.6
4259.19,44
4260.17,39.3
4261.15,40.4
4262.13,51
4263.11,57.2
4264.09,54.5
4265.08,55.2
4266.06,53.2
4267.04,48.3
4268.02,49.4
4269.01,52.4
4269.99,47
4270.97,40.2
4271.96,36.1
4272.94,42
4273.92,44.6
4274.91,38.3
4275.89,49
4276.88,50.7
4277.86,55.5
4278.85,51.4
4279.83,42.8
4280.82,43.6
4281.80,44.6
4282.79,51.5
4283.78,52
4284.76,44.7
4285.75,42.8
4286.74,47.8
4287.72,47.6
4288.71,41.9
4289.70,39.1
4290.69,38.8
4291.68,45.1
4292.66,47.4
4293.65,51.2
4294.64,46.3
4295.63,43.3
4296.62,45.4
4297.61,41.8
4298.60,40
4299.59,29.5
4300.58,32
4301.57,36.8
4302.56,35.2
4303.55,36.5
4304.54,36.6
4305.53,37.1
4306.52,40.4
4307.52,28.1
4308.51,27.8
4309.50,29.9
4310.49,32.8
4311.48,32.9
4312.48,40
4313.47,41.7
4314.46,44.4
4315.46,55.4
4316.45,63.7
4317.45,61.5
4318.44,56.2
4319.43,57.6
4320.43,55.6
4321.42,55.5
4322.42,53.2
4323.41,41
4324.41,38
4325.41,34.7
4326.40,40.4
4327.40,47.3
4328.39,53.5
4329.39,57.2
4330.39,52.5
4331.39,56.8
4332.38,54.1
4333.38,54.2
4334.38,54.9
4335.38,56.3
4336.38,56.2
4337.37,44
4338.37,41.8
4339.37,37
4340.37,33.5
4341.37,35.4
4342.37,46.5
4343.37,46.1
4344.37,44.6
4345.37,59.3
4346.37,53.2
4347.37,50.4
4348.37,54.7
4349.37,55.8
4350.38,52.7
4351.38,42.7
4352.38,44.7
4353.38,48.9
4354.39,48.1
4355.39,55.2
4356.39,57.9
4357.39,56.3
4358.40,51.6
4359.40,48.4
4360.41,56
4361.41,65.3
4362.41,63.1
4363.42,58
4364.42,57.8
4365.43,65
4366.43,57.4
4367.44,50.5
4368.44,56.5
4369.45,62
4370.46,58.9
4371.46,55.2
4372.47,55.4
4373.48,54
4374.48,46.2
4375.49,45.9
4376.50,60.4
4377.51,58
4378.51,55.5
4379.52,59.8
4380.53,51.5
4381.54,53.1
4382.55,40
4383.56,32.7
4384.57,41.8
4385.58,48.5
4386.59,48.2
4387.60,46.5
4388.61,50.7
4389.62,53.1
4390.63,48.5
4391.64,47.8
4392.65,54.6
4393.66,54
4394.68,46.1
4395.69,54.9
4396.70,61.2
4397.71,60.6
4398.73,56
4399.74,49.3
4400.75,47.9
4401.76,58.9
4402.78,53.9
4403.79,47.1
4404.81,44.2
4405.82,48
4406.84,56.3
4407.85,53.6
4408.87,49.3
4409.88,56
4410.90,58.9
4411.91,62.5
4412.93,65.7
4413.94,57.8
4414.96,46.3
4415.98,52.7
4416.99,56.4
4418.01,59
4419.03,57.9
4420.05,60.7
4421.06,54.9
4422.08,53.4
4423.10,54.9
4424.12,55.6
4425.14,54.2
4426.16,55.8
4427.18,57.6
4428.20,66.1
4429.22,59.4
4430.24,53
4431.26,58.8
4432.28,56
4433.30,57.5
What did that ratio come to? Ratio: 1.0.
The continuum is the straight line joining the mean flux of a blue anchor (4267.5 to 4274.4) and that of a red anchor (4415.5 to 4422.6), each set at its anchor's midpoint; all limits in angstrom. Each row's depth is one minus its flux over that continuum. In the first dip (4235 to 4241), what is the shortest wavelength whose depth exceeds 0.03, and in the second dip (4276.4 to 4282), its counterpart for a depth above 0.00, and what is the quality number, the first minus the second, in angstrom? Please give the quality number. -40.2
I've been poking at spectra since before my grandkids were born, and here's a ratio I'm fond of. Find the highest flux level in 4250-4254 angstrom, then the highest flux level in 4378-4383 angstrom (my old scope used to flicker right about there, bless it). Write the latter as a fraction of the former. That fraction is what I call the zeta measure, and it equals 1.12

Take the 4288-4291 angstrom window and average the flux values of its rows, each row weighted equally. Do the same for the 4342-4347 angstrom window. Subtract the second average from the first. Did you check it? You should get -10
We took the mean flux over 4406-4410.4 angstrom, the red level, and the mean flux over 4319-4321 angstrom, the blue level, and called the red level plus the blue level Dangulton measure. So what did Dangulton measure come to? 110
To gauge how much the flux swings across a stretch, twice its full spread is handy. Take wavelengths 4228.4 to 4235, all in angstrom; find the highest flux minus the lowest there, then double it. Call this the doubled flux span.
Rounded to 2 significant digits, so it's 14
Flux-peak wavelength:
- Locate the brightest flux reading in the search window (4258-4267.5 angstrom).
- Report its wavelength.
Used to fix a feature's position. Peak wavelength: 4263.11 angstrom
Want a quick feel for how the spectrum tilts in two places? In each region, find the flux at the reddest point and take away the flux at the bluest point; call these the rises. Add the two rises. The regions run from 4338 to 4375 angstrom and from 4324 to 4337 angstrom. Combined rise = 22.6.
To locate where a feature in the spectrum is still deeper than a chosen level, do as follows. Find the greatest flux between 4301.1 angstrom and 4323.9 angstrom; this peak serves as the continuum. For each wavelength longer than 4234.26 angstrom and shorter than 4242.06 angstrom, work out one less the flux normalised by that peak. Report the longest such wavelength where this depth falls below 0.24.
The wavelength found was 4241.57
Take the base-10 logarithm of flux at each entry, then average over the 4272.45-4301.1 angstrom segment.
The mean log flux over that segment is 1.64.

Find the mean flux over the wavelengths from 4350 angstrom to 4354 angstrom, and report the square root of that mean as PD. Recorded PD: 6.9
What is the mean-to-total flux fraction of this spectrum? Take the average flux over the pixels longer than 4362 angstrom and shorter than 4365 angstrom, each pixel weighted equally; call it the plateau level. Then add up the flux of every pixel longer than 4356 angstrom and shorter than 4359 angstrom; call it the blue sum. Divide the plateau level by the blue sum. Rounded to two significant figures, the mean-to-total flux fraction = 0.36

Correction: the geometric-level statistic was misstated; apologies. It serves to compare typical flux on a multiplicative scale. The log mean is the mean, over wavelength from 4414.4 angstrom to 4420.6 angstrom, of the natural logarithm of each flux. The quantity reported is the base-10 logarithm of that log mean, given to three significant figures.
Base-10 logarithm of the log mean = 0.603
